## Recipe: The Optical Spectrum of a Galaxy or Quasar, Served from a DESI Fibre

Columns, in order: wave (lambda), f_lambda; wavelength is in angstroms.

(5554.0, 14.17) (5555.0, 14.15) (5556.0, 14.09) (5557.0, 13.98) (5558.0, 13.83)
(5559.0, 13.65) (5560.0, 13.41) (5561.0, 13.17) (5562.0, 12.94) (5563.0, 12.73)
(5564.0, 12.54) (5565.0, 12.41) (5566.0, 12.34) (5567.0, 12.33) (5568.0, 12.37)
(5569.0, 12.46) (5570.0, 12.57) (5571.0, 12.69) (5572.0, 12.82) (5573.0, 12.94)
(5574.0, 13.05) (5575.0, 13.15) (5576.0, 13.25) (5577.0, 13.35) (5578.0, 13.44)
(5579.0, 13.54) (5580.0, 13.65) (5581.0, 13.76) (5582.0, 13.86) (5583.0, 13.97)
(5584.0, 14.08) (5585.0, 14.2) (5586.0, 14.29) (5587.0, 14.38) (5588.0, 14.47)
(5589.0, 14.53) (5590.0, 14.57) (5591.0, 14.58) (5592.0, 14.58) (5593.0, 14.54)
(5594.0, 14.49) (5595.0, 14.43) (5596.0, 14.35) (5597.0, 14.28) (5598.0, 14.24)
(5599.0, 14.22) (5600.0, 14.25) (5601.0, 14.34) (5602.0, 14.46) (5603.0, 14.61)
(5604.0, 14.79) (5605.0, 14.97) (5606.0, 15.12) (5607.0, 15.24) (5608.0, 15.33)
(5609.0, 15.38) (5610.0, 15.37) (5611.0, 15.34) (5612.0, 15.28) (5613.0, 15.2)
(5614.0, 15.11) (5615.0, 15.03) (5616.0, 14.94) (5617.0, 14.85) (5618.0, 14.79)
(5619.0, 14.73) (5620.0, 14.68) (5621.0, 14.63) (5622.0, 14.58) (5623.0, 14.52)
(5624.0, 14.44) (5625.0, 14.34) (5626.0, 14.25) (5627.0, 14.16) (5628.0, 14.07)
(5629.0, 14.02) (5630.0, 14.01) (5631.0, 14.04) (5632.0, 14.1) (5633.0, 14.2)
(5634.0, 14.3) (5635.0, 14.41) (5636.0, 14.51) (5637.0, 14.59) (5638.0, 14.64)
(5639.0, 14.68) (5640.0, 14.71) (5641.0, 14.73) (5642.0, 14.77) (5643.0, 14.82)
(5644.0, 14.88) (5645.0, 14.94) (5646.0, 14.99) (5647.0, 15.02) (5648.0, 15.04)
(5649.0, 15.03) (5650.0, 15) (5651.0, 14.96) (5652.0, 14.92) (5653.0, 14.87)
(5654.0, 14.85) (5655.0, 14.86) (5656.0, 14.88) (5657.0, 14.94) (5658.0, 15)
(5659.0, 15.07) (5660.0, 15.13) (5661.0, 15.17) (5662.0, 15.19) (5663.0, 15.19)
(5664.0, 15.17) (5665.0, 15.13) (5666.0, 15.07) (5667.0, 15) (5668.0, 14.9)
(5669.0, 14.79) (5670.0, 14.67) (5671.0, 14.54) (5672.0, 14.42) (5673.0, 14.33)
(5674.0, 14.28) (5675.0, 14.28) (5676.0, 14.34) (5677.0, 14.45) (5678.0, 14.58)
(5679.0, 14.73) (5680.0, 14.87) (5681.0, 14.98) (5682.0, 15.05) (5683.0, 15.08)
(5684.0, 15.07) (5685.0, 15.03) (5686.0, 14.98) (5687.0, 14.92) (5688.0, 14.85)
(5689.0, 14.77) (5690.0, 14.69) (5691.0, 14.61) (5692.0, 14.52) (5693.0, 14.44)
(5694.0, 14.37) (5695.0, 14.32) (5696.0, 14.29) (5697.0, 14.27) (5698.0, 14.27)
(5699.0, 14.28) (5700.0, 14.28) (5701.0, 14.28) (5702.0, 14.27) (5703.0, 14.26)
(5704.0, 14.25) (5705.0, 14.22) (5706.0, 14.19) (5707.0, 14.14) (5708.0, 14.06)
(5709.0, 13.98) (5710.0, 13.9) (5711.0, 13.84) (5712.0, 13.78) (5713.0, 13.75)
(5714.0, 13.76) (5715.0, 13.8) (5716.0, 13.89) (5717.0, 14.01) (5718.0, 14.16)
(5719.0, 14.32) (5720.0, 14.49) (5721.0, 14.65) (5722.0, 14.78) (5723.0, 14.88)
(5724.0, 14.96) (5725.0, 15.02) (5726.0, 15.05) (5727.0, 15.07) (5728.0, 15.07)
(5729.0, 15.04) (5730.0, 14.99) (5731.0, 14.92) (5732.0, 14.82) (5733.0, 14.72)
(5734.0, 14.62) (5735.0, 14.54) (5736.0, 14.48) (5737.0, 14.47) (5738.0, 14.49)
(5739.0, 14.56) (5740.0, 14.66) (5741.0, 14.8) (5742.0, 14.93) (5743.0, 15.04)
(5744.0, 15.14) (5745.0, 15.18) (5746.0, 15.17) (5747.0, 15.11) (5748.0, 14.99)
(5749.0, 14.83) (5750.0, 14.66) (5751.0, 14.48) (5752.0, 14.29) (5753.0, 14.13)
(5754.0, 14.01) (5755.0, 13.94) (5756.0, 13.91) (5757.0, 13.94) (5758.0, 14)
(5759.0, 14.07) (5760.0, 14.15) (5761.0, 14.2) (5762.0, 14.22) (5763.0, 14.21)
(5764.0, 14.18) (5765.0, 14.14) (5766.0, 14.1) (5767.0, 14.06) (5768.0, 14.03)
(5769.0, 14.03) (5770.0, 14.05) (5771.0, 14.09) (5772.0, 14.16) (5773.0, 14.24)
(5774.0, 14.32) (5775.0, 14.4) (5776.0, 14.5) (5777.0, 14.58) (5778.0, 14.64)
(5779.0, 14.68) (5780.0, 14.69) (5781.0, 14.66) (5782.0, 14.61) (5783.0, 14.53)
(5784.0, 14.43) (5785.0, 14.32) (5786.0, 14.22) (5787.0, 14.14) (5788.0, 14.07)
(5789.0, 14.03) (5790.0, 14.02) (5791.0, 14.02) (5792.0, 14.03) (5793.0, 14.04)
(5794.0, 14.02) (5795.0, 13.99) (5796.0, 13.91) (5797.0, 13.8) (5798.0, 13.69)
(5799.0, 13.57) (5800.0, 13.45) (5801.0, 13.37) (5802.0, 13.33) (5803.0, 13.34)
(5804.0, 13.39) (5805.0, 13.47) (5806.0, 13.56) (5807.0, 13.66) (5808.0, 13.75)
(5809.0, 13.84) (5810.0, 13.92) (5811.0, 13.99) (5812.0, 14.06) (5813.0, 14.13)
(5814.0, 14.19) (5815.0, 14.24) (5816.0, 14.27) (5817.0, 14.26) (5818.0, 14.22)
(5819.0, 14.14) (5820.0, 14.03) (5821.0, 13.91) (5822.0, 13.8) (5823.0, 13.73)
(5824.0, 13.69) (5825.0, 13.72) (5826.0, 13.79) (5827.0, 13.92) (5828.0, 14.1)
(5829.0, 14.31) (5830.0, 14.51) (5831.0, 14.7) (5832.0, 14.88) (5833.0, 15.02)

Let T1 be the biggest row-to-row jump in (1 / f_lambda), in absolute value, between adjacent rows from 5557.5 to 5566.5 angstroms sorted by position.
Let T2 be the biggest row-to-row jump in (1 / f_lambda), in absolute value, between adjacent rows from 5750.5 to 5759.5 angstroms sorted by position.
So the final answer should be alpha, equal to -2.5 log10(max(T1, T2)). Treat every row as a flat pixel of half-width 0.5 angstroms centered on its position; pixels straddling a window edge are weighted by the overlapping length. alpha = 7.2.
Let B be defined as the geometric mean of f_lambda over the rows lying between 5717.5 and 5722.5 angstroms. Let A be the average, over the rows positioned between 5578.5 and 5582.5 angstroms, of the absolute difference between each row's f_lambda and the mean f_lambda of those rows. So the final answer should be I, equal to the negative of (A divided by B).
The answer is -0.0074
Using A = 0.11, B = 14.5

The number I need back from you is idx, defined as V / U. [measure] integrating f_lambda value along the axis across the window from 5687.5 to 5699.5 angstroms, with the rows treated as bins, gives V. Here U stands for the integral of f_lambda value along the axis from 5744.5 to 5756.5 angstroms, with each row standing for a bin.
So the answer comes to 0.99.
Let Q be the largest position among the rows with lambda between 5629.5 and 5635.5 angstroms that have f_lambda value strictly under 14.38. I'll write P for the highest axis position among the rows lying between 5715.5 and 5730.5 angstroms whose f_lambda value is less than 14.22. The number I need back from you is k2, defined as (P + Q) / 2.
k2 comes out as 5676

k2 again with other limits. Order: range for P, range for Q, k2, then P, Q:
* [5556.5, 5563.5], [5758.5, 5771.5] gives 5667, 5563.0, 5771.0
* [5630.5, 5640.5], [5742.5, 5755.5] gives 5694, 5633.0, 5755.0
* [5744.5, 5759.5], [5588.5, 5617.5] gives 5680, 5759.0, 5601.0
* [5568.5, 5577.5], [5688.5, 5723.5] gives 5648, 5577.0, 5719.0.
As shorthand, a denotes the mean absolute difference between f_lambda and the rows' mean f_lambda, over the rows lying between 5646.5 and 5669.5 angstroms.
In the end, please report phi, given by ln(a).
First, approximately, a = 0.098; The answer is -2.33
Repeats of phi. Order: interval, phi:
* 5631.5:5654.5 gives -1.52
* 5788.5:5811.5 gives -1.47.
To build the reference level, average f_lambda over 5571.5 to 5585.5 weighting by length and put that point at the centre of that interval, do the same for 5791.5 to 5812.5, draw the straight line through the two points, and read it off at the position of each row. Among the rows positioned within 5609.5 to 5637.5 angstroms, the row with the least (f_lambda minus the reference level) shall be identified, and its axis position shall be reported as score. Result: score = 5630.0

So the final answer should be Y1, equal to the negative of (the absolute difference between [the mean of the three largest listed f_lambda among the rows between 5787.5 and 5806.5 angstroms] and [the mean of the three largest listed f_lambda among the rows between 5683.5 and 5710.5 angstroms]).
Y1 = -1.0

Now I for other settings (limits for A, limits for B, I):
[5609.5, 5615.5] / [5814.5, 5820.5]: -0.0076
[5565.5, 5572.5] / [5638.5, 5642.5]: -0.0106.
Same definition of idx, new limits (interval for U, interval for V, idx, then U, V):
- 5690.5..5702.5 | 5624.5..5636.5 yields 0.99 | 172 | 170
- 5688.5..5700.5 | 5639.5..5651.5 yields 1.03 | 173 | 179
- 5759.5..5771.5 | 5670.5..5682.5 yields 1.03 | 169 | 175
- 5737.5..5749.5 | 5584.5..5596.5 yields 0.97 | 179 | 173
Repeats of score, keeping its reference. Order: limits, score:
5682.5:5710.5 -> 5710.0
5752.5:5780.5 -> 5756.0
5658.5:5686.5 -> 5675.0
